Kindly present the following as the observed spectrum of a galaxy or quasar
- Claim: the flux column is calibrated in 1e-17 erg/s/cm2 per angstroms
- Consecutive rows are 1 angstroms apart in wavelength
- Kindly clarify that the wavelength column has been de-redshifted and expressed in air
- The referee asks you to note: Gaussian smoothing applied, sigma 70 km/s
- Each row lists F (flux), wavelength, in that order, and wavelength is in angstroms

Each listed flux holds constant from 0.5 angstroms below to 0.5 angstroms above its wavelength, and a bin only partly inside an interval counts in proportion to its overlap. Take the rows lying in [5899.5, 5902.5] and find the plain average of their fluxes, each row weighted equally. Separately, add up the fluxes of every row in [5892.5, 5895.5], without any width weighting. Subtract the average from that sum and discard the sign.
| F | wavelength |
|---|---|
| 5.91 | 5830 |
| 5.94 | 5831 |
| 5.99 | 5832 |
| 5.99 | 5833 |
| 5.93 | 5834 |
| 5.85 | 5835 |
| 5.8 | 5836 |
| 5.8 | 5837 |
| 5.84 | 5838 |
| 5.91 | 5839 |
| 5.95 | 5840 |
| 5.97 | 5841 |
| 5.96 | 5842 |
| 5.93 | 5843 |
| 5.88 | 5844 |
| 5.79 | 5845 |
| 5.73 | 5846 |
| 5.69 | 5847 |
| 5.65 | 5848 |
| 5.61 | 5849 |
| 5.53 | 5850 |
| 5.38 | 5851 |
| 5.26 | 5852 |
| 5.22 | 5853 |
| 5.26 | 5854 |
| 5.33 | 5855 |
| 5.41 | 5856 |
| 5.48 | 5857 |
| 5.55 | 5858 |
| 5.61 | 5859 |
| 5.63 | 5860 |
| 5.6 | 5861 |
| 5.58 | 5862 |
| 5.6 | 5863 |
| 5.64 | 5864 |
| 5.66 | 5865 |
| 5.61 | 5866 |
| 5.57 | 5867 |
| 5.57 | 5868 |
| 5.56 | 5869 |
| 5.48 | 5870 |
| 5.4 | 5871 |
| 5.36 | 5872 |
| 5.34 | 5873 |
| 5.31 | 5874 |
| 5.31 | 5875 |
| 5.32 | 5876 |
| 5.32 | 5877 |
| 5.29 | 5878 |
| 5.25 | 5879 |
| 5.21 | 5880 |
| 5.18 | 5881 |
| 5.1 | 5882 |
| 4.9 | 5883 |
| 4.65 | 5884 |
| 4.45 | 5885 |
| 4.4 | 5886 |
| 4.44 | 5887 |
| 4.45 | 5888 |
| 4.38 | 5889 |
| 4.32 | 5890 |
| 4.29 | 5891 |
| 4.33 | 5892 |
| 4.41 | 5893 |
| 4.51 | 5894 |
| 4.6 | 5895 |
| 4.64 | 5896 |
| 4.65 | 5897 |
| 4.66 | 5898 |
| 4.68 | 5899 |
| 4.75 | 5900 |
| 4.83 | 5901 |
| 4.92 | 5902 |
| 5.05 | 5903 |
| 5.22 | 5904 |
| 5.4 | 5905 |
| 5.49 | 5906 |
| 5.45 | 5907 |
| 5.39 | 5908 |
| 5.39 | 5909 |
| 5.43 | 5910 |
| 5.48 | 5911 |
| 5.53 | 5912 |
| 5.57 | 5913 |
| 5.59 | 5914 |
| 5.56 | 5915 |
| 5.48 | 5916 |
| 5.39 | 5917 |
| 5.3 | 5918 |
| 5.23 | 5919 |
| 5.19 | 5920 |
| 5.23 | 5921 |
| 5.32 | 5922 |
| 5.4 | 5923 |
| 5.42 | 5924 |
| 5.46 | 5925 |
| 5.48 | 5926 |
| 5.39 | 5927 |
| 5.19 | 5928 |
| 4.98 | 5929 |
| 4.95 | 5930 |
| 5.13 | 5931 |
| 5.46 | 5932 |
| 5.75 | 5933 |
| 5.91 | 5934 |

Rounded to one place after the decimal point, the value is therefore 8.7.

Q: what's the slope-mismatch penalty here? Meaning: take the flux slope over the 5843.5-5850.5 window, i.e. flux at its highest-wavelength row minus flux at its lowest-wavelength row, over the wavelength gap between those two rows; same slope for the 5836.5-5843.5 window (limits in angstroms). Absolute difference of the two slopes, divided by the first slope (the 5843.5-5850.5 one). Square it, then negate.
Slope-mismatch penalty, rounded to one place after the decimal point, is -1.9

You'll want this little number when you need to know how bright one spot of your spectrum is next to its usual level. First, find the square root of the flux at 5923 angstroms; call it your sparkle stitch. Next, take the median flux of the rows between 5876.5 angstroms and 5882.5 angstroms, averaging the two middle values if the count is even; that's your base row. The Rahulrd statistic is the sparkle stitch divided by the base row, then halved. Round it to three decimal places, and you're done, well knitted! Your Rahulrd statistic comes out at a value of 0.222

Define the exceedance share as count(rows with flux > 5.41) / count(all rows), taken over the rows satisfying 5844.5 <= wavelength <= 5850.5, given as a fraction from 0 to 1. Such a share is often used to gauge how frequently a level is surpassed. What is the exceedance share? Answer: 1.0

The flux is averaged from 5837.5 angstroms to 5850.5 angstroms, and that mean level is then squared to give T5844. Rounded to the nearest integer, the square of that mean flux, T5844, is 34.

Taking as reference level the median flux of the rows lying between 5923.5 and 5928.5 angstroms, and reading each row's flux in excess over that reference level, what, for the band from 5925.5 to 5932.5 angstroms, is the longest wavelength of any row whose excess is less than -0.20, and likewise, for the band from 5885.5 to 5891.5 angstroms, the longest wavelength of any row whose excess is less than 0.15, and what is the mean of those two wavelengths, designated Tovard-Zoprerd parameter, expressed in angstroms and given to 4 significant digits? 5911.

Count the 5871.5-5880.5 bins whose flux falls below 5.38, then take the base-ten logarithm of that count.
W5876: 0.95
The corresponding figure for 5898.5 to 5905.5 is 0.78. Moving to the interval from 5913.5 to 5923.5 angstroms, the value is 0.70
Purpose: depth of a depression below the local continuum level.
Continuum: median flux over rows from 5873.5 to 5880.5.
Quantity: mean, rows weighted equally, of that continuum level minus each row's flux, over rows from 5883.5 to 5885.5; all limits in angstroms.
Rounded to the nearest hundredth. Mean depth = 0.76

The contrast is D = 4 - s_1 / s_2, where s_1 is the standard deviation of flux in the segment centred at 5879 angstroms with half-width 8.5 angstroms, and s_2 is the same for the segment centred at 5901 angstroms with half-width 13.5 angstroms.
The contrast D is 3.2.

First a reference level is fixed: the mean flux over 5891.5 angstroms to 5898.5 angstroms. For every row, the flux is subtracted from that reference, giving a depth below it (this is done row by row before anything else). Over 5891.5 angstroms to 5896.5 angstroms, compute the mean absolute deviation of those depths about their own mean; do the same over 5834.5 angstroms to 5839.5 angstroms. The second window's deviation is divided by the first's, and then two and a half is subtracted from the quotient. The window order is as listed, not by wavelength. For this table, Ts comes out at -2.2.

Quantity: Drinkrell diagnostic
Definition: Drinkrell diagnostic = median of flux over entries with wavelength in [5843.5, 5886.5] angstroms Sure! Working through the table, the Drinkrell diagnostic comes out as 5.41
